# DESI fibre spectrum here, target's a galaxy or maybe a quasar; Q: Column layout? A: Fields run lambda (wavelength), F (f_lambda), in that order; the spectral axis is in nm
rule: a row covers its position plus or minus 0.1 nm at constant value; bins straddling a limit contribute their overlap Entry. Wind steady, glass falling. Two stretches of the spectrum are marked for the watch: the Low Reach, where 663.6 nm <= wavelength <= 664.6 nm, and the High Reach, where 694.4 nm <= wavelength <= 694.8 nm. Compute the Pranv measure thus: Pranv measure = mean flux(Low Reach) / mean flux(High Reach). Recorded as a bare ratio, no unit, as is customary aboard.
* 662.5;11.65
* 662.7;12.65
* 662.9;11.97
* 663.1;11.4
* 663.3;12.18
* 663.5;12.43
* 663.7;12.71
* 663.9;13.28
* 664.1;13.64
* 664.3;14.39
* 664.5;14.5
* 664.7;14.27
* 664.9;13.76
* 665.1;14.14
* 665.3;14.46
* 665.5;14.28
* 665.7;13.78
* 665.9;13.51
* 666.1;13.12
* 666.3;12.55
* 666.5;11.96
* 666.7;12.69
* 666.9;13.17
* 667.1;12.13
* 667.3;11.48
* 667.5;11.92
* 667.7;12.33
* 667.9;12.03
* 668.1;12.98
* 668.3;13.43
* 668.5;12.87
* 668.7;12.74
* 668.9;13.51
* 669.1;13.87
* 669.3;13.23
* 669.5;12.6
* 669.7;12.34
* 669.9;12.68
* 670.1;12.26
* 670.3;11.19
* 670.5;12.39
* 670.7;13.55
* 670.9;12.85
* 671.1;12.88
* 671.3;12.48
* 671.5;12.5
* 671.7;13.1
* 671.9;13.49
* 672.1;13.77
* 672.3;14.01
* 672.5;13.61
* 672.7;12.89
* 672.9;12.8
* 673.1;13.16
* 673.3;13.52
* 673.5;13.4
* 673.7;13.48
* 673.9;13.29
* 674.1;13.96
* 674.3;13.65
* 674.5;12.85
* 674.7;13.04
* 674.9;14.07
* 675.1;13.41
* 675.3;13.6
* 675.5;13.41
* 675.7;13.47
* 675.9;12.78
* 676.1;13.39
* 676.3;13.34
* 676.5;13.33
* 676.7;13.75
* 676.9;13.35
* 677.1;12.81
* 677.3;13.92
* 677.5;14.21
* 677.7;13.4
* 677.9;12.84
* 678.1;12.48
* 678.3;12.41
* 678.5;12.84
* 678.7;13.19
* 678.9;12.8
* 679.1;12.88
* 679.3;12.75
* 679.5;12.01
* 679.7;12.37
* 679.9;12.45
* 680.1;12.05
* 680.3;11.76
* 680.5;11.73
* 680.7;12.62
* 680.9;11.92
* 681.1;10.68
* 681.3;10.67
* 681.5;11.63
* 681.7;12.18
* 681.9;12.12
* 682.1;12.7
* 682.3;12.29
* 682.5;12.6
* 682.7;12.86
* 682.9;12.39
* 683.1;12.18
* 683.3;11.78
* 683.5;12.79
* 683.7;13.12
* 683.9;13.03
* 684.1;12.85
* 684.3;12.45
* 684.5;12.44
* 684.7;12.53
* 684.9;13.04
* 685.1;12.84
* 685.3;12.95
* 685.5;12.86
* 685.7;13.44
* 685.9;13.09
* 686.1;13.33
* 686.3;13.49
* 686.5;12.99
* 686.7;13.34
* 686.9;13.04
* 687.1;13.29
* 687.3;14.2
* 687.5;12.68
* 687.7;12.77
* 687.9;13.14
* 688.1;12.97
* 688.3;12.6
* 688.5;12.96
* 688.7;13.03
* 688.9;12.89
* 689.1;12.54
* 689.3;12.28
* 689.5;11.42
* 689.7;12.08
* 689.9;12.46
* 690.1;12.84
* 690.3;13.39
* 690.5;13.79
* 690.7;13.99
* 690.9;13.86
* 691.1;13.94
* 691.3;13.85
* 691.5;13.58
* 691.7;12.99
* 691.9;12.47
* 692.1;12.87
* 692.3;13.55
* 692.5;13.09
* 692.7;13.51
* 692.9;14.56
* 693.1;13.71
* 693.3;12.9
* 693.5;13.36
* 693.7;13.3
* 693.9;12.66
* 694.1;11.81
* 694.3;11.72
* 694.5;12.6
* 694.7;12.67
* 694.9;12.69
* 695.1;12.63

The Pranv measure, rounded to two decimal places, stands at 1.08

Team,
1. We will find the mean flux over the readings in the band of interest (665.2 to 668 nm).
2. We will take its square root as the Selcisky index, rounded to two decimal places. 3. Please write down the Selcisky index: 3.58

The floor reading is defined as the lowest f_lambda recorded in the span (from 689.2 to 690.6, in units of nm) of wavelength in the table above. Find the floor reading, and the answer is 11.42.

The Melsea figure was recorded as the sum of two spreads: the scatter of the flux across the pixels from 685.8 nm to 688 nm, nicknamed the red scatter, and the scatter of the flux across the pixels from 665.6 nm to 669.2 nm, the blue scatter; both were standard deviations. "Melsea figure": 1.1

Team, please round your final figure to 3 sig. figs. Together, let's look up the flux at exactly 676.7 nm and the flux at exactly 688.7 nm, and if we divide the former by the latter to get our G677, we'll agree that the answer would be 1.06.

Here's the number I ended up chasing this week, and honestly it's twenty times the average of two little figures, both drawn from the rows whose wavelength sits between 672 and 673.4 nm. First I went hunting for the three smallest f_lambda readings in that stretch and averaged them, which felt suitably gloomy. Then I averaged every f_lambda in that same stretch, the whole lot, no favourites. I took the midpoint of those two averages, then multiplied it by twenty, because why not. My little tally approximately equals 263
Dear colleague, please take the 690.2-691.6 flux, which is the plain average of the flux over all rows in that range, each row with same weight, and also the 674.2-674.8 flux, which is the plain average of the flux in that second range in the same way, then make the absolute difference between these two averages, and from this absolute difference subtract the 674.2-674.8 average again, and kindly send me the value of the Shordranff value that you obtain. -12.6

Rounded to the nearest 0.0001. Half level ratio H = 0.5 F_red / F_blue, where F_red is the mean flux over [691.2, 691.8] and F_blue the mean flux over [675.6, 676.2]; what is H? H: 0.5098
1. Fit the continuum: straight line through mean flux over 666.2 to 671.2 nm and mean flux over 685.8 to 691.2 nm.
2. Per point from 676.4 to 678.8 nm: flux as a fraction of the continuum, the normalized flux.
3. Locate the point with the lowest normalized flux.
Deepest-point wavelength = 678.3 nm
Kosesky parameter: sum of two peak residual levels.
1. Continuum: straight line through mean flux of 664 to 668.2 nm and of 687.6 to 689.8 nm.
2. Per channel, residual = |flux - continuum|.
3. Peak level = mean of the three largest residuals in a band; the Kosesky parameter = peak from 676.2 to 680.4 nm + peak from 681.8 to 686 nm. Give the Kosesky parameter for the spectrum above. 1.9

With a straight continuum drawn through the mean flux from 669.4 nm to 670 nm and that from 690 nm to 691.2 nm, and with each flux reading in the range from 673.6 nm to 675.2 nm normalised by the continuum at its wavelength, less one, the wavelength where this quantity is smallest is 674.5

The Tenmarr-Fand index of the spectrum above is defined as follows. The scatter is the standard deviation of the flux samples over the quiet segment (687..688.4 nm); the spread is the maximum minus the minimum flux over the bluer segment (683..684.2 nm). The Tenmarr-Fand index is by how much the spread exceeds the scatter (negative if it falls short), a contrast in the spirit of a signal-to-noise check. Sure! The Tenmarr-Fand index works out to 0.8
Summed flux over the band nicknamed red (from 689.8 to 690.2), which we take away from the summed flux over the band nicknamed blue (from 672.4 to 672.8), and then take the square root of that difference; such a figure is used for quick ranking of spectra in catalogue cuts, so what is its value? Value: 1.1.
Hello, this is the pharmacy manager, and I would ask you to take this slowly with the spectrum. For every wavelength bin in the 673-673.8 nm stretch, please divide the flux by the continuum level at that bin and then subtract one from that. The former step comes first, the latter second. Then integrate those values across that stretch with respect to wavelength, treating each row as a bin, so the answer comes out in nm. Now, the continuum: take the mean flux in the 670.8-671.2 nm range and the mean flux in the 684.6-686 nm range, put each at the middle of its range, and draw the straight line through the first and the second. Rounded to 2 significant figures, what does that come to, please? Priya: 0.032 nm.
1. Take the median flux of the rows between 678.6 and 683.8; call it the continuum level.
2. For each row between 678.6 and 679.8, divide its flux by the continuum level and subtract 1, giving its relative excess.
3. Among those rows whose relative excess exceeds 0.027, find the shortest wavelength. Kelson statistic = 678.7 nm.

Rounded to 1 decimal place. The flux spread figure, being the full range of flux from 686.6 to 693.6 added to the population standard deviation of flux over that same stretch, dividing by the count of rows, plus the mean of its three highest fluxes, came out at 18.0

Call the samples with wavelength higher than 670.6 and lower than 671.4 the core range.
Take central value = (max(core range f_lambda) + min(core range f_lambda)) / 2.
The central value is 13.0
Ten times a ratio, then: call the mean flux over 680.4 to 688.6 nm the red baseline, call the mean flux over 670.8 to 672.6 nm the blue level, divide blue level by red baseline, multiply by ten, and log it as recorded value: 10.4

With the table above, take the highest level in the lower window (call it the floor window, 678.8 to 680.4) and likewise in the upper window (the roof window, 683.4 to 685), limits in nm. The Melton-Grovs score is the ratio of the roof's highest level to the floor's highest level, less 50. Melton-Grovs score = -49.0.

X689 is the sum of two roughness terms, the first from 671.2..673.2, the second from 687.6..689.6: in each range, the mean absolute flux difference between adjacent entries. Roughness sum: 0.67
